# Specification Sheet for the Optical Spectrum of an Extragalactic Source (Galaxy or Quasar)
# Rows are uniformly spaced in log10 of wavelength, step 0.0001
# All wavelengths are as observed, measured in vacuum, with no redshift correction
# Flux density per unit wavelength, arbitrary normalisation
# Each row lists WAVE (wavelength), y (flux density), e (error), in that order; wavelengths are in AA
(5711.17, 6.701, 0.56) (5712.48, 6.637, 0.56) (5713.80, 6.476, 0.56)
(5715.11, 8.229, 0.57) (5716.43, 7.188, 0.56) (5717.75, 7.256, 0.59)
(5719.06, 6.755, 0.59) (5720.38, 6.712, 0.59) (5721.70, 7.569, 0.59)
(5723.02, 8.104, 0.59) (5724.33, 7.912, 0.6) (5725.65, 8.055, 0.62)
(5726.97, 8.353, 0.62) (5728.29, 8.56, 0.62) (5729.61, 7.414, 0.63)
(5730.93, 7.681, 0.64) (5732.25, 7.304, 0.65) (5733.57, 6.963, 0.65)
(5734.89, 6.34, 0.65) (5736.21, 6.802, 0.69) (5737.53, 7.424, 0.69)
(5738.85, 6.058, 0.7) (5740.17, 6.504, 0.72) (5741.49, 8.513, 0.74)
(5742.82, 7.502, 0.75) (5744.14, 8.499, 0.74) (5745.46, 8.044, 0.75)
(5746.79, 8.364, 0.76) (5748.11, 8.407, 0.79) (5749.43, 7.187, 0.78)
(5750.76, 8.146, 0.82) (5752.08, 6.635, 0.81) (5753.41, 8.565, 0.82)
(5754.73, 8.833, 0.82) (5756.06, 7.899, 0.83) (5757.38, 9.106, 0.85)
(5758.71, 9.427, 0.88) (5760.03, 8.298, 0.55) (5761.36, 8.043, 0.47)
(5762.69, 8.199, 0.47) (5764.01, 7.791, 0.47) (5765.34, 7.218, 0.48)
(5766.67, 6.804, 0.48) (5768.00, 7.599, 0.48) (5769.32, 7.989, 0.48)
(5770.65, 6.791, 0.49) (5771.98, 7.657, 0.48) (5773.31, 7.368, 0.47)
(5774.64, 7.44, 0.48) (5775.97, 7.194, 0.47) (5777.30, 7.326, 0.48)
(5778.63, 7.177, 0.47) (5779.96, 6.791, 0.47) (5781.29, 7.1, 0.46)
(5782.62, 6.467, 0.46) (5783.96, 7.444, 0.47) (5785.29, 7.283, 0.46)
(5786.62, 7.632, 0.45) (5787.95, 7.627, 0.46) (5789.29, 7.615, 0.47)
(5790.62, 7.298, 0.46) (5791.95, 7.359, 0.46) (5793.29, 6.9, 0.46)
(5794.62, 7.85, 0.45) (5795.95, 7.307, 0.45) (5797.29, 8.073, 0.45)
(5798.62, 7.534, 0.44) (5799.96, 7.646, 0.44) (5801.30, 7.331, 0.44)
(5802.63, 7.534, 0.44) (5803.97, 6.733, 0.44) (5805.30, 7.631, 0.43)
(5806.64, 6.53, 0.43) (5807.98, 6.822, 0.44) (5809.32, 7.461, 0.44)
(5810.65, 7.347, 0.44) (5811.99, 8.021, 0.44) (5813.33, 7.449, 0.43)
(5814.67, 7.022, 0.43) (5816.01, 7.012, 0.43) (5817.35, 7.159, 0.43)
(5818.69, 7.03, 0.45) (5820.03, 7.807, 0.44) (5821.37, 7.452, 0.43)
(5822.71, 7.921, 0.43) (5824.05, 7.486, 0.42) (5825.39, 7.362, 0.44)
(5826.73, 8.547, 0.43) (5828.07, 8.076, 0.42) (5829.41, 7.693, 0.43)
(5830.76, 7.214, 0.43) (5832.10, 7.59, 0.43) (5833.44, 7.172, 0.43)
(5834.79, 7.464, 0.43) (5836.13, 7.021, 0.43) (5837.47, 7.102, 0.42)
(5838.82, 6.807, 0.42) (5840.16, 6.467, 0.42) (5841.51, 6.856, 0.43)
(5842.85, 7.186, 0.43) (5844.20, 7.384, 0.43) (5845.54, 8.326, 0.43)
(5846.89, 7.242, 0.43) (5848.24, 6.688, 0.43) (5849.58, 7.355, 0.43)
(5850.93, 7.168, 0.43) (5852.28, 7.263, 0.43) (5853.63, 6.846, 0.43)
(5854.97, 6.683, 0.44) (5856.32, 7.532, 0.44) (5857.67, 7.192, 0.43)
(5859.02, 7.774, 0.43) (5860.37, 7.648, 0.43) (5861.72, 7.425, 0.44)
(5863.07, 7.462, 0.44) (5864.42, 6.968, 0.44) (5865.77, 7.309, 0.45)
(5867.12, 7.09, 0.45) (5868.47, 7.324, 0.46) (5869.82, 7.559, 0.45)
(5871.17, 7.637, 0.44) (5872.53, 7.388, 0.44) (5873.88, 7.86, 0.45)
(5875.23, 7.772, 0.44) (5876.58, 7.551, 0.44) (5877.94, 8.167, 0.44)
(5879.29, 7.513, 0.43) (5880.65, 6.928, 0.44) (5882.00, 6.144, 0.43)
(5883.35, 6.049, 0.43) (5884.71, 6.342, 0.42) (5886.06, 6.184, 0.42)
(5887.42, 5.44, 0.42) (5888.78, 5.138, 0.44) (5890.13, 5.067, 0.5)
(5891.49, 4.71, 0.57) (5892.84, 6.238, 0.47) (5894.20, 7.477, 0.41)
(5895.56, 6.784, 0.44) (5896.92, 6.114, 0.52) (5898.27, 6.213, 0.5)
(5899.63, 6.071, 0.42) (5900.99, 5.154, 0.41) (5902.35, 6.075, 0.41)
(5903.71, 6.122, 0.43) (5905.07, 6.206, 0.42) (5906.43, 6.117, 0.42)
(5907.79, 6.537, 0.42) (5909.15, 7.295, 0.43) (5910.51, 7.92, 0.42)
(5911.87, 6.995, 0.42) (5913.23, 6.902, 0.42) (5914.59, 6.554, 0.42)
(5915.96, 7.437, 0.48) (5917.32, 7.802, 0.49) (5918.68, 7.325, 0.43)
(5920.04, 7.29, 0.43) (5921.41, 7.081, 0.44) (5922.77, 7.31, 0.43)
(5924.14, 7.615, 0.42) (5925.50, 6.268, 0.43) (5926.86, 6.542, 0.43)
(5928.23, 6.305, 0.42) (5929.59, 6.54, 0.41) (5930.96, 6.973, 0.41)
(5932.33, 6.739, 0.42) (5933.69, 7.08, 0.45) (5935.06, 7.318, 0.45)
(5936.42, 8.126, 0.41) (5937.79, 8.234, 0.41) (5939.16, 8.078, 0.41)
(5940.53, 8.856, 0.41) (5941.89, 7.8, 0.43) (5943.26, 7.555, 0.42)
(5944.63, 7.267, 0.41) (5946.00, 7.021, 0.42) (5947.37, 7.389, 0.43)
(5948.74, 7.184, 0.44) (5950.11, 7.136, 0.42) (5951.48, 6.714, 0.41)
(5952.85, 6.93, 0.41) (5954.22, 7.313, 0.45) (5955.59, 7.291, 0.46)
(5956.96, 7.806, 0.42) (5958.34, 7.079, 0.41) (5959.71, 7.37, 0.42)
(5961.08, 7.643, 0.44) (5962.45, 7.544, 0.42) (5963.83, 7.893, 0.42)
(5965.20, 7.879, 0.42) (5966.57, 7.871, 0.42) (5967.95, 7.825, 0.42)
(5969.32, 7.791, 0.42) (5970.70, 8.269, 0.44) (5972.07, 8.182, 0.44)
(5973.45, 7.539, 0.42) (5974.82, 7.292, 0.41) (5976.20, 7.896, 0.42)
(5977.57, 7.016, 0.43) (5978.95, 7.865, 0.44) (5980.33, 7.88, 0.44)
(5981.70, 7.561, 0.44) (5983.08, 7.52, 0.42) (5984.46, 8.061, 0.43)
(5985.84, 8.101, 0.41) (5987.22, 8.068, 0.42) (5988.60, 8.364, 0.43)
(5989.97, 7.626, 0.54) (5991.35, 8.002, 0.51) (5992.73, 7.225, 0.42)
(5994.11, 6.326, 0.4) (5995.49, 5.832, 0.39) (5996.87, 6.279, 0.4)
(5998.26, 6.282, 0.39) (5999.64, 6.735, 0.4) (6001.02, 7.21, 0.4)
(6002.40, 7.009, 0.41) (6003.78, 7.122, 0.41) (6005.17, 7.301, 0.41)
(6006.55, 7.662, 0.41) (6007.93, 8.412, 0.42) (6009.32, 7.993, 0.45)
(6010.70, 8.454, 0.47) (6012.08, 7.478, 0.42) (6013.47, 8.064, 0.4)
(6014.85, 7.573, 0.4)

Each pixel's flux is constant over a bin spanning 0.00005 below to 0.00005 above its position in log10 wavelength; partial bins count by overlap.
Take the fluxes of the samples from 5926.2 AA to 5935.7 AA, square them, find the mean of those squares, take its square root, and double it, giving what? 13.6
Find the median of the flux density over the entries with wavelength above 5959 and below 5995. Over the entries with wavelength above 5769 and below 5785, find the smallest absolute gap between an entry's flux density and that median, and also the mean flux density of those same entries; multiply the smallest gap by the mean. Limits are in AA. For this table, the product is 1.04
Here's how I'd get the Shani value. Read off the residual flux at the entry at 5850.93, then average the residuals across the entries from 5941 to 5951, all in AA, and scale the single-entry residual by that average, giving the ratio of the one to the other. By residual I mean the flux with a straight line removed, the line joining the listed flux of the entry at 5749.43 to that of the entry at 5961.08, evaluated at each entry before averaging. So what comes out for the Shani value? 1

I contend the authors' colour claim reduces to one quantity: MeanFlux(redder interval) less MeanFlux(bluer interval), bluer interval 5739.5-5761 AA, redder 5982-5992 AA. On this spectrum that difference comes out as -0.2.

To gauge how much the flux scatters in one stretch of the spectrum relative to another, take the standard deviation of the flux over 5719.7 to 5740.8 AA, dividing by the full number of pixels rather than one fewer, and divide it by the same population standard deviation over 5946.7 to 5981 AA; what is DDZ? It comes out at 1.82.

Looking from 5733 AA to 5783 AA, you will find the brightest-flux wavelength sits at 5758.71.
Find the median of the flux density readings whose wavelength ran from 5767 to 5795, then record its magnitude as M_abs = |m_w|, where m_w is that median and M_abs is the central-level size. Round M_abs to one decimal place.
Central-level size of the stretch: 7.4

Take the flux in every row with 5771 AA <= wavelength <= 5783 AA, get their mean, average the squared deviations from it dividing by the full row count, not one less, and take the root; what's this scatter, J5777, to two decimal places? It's 0.34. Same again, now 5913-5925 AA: 0.35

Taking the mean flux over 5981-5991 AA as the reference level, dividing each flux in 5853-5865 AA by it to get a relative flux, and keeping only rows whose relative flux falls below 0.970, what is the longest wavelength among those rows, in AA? 5864.42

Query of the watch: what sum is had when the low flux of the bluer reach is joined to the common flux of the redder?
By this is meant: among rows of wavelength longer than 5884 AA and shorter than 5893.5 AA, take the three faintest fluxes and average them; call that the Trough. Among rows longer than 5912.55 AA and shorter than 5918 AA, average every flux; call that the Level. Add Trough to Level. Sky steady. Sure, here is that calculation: 12.1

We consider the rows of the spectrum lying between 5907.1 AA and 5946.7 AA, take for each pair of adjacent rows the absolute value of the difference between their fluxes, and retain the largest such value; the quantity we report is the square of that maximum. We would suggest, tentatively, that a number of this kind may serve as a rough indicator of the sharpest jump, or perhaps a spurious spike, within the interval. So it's 1.8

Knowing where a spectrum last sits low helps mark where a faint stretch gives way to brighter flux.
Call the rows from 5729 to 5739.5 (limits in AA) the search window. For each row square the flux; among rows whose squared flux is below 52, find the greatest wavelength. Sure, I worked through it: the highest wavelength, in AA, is 5738.85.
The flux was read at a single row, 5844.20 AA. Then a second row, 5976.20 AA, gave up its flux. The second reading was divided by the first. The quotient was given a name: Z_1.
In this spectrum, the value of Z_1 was 1.07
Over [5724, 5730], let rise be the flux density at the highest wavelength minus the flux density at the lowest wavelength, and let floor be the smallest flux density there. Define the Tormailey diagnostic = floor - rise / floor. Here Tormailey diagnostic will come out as 7.5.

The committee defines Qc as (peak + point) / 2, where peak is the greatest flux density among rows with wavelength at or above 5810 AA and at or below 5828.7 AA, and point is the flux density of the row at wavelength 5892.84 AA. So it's 7.4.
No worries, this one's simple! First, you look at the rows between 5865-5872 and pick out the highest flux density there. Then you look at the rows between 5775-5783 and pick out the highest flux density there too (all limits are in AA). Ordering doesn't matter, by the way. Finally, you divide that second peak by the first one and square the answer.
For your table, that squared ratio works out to 0.92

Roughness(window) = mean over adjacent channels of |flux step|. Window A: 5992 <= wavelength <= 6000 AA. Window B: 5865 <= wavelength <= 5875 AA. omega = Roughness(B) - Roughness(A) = -0.2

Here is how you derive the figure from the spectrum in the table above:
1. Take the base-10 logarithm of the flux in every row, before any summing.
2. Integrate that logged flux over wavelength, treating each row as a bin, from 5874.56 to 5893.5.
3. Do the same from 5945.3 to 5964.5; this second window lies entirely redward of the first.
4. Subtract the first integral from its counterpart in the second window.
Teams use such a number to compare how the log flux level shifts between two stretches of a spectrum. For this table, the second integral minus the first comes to 1.4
